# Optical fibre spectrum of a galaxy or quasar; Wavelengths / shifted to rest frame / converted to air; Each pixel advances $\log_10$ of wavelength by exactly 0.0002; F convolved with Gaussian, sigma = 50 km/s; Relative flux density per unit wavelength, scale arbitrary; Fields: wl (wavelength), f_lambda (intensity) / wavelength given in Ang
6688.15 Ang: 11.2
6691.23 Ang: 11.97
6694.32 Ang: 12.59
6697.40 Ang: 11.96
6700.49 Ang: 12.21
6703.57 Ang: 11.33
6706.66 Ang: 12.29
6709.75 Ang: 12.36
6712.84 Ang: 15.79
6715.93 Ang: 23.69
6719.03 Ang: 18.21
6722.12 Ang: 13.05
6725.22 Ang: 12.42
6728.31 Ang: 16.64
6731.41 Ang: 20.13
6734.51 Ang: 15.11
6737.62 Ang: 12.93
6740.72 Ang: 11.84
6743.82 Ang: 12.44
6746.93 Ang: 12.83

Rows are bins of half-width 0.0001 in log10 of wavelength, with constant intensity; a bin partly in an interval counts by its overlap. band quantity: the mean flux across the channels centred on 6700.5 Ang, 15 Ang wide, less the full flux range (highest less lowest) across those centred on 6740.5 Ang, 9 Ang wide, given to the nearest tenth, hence 11.0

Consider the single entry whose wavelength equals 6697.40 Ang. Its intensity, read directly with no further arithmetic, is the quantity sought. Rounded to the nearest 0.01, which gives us 11.96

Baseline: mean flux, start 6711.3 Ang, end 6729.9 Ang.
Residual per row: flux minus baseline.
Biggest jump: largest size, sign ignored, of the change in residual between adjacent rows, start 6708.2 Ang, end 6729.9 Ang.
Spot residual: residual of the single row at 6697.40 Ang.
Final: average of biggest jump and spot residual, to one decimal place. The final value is 1.6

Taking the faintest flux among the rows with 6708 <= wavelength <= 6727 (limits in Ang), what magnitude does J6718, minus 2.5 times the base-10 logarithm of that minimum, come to -2.73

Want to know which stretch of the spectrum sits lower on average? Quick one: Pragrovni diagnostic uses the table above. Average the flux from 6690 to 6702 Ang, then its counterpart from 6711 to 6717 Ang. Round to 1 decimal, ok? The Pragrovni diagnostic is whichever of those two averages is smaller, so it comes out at 12.2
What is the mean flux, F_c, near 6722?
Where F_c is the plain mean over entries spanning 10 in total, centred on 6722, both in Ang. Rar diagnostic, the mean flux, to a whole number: 15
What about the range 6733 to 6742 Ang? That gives 13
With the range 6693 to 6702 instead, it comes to 12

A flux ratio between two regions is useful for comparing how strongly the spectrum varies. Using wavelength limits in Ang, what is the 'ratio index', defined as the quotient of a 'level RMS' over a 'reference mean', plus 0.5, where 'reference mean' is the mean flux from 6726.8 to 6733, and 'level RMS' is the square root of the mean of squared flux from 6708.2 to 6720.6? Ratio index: 1.48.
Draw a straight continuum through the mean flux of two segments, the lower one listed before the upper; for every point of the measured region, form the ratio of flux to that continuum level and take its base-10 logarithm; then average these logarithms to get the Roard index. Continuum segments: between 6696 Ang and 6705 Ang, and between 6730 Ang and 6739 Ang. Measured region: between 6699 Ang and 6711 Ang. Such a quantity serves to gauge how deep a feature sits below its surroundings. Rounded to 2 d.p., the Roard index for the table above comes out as -0.01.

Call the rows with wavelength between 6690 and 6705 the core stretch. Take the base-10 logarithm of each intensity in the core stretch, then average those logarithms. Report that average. 1.08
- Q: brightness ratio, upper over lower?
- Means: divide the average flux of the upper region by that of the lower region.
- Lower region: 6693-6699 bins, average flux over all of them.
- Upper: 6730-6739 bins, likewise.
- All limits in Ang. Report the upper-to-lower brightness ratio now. 1.31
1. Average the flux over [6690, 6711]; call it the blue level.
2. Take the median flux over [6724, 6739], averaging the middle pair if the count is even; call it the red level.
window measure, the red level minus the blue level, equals 3.0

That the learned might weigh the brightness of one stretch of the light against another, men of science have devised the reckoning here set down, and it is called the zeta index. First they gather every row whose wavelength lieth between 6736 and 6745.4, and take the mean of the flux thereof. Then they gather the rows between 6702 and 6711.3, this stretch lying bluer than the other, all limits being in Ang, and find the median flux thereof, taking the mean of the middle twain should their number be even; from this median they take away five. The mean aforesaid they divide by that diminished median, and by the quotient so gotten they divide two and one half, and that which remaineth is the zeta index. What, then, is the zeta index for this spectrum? 1.47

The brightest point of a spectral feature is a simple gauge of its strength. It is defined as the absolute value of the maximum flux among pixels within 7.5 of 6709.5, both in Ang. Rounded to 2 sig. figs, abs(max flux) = 24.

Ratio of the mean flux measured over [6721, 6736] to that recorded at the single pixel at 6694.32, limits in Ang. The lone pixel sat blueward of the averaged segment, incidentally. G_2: 1.23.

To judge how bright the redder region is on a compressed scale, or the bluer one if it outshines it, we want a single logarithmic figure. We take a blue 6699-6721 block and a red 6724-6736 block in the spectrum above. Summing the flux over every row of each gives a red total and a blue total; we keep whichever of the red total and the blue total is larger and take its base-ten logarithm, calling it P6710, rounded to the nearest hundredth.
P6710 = 2.02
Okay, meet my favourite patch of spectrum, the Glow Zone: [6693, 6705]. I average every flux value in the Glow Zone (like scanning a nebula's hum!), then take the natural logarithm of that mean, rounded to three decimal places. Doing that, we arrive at 2.487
